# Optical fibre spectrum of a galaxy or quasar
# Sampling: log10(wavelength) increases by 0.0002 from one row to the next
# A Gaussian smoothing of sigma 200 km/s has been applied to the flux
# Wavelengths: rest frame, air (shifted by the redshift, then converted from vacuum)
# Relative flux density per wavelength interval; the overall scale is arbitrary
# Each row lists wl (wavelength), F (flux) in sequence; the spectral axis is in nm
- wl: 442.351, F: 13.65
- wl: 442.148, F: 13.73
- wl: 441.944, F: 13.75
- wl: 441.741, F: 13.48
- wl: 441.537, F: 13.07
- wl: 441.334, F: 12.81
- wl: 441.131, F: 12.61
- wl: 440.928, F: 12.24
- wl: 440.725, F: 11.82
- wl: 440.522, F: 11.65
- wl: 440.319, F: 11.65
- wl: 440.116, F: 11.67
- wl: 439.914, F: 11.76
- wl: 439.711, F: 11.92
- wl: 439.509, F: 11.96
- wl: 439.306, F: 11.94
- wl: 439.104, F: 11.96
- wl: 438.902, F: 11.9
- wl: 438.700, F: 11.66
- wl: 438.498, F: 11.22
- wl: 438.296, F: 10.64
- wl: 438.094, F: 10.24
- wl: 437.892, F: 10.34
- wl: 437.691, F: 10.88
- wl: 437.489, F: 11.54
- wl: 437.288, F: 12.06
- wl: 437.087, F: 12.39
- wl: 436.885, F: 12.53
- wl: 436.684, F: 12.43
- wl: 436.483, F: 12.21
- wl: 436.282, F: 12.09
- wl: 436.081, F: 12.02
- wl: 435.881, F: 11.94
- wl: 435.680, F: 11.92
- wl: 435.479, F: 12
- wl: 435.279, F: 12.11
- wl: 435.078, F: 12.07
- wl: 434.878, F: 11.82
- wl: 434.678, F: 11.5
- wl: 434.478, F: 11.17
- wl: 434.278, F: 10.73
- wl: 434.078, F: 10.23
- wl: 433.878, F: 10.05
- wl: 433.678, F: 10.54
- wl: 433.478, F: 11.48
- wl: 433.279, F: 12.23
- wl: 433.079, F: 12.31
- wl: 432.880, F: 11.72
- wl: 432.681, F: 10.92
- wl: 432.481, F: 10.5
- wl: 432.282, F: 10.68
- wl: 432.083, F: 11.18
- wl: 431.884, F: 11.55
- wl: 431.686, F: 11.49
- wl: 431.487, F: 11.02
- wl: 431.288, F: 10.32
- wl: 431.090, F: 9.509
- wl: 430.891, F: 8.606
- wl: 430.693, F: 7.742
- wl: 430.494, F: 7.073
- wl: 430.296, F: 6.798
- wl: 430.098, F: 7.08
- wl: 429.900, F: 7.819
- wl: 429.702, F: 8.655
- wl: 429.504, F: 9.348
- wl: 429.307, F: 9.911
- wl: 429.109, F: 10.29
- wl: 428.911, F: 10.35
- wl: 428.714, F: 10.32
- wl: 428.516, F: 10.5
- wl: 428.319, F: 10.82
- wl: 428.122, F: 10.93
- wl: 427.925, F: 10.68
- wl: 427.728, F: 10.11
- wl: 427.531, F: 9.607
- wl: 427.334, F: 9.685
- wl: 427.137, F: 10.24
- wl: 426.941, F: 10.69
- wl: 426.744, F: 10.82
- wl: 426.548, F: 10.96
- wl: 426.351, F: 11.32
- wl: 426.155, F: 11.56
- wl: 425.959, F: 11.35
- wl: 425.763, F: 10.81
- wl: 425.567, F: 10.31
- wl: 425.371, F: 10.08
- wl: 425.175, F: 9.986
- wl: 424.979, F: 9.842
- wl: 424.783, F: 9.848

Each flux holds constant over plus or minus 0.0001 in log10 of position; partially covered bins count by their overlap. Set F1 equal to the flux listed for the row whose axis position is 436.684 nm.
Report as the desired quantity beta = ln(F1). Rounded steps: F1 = 12.43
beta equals 2.52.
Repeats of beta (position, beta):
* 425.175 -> 2.30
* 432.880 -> 2.46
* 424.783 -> 2.29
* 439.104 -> 2.48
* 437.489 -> 2.45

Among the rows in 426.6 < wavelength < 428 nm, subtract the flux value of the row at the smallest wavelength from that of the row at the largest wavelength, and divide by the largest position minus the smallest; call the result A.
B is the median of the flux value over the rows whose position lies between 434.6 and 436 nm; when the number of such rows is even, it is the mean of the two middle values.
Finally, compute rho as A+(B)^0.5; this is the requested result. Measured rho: 3.3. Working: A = -0.1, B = 11.9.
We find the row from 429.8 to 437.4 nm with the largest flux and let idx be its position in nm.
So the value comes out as 436.885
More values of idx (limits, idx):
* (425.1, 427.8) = 426.155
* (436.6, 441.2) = 441.131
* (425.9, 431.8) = 426.155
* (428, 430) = 428.122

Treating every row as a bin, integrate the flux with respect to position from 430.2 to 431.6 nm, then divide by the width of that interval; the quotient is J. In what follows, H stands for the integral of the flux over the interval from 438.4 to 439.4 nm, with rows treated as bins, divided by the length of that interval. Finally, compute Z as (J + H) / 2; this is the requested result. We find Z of 10.2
